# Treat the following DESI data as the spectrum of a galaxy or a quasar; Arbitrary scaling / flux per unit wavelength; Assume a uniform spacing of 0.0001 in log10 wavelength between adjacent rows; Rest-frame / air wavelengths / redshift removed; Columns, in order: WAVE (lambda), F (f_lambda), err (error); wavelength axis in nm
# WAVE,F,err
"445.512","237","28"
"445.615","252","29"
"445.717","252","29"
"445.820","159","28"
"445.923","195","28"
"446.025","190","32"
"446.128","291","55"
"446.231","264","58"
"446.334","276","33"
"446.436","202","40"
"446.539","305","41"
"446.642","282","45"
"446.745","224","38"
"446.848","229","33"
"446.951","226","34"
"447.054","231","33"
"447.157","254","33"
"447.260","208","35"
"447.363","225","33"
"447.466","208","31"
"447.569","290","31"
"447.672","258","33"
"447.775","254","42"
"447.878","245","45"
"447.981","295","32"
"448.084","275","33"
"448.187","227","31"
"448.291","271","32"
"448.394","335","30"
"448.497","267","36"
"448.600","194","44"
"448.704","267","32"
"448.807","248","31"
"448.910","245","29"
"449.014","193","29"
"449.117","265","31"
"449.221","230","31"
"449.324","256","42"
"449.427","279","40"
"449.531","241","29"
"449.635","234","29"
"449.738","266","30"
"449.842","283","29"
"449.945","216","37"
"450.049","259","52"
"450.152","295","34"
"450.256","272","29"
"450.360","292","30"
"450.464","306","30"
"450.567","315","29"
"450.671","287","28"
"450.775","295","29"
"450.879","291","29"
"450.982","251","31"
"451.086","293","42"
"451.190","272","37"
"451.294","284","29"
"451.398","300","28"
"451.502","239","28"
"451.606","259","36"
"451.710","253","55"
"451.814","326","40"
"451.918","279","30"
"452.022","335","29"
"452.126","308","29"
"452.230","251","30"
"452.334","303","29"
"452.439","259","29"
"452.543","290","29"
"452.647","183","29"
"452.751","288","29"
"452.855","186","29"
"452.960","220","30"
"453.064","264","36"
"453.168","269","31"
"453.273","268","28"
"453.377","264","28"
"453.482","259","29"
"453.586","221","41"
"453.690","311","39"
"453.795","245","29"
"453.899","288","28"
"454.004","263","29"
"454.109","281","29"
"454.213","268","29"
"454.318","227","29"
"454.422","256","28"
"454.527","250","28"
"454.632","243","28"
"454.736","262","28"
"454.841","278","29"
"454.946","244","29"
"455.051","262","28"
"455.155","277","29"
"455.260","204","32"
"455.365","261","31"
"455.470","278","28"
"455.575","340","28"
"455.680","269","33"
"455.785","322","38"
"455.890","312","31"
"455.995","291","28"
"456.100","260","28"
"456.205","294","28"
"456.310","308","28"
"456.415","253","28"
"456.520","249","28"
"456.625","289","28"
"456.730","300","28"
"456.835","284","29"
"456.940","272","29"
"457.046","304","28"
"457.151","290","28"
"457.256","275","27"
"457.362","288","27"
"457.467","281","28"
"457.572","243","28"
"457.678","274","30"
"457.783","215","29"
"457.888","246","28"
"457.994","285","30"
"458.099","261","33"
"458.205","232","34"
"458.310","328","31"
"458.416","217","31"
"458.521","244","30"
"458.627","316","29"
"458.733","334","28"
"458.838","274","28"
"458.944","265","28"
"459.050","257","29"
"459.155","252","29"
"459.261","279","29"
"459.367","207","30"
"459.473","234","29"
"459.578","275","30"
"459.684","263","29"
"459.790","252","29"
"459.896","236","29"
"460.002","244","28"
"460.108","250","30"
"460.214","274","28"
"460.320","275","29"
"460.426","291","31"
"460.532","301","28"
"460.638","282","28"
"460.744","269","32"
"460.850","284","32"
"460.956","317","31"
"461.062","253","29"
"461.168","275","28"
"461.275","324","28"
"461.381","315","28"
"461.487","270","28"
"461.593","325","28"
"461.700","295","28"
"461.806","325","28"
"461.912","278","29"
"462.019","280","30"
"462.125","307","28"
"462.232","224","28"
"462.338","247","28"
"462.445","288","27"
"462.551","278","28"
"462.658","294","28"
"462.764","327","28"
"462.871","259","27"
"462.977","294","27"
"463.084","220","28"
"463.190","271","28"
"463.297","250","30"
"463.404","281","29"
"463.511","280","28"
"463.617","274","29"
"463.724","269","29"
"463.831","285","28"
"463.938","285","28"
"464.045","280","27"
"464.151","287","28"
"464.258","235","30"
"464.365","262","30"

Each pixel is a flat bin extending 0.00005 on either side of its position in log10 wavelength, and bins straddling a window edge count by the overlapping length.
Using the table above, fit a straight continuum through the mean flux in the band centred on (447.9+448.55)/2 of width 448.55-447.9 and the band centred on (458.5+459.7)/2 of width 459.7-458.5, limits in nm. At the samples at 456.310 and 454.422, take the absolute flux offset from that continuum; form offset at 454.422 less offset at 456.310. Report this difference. -23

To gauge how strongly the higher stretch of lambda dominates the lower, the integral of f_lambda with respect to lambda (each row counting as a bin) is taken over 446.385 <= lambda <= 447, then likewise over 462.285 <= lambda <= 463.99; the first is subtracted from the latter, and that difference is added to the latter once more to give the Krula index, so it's 788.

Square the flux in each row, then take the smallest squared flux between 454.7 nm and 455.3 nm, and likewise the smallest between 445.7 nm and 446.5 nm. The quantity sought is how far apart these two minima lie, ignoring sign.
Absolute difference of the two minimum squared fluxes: 16335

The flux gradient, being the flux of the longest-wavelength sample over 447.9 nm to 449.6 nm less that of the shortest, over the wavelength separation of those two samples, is -35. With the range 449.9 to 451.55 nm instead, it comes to 15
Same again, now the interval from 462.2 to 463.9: 38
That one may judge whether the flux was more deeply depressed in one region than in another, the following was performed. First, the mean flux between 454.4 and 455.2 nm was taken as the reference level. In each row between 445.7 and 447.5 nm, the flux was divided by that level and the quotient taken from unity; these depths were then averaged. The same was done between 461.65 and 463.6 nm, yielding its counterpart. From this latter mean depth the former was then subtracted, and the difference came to -0.17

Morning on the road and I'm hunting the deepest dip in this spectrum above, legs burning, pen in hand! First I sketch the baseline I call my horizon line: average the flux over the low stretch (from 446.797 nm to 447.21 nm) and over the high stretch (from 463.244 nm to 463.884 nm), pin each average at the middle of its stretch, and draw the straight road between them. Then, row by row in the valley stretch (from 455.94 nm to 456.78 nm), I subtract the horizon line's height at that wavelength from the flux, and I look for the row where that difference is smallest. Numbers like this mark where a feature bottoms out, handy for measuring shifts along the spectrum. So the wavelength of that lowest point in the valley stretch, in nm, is 456.520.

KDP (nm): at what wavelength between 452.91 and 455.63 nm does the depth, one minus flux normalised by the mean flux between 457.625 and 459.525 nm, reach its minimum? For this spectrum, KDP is 455.575 nm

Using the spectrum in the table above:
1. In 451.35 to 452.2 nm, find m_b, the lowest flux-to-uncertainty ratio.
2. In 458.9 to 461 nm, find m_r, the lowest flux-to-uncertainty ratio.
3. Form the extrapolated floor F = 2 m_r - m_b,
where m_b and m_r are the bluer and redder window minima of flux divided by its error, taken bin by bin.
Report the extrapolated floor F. 9.2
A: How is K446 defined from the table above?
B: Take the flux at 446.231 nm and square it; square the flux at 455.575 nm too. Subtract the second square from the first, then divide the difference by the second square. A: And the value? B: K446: -0.40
